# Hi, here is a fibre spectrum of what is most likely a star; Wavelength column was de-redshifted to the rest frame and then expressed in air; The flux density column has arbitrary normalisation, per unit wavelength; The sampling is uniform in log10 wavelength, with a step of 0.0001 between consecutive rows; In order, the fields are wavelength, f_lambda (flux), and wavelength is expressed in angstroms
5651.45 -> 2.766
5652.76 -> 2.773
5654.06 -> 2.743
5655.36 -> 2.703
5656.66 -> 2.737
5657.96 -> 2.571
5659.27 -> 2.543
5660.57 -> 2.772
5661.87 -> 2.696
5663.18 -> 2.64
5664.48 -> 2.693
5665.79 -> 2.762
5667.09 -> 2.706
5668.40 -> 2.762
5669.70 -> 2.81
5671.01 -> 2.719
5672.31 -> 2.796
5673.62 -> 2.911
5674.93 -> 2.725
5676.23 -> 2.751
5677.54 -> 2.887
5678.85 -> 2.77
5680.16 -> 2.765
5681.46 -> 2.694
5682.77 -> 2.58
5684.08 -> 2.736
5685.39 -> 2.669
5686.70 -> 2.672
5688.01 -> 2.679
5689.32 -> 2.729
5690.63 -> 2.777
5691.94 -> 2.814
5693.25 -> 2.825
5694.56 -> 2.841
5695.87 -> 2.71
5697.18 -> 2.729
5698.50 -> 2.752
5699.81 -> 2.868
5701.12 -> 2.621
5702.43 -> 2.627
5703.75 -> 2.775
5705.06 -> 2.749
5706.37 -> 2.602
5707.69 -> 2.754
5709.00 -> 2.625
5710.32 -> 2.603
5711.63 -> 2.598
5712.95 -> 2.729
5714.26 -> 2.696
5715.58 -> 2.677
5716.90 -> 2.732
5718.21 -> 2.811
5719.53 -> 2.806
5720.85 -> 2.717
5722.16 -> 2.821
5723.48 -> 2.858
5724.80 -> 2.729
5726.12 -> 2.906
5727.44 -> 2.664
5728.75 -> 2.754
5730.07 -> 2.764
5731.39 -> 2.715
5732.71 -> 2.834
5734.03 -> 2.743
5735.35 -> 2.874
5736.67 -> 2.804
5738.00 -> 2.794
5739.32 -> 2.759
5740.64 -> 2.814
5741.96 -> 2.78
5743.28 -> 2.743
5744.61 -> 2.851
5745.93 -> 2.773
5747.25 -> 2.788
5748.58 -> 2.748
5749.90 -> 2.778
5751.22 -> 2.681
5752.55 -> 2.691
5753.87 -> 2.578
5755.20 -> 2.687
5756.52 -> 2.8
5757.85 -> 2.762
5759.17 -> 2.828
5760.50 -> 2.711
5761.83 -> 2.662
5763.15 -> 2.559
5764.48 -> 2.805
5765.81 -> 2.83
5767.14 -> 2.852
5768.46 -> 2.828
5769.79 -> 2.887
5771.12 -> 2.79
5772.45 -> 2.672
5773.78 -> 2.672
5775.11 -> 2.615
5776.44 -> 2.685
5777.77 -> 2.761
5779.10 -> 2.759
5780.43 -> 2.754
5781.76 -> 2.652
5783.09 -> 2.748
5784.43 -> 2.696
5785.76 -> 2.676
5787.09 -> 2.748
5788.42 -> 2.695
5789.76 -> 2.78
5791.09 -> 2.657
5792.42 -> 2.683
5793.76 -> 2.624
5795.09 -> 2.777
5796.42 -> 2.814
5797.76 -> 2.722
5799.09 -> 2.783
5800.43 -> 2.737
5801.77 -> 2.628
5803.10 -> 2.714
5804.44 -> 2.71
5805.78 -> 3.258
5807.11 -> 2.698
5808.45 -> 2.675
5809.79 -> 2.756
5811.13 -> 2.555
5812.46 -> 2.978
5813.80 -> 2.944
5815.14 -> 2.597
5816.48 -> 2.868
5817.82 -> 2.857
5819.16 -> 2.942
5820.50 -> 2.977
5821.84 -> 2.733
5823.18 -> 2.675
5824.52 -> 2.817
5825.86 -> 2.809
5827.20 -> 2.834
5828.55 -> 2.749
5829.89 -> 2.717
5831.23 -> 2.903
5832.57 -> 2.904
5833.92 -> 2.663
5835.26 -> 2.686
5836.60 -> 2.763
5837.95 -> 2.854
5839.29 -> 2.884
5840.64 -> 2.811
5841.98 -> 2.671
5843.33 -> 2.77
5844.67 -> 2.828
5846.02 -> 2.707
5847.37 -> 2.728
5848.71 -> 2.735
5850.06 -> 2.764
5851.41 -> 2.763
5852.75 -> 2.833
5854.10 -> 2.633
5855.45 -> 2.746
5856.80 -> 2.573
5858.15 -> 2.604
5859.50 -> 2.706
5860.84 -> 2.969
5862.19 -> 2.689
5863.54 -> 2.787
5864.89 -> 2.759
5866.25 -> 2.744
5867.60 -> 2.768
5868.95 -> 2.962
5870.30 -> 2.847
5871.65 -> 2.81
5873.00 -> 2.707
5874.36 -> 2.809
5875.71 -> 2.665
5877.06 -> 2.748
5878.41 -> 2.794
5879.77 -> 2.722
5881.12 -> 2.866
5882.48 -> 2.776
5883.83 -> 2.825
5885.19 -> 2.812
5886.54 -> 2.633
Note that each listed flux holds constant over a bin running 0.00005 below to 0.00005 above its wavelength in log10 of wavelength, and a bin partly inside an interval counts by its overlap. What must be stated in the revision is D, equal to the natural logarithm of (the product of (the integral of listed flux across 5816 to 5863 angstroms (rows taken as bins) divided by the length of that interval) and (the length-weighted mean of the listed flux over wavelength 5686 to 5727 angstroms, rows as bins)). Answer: 2.03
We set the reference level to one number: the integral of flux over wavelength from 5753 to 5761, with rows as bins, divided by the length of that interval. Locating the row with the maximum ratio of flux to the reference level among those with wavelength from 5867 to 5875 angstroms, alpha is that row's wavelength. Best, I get 5868.95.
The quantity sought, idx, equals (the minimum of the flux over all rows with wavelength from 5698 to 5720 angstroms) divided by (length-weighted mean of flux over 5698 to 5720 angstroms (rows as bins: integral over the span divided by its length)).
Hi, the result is 0.960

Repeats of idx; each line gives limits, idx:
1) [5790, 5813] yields 0.929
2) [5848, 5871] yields 0.933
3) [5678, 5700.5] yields 0.941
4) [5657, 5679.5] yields 0.930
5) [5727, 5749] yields 0.959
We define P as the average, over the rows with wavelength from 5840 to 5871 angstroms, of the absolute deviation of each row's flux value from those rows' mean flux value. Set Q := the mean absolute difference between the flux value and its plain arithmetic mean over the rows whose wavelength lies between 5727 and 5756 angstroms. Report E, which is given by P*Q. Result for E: 0.0034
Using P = 0.068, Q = 0.050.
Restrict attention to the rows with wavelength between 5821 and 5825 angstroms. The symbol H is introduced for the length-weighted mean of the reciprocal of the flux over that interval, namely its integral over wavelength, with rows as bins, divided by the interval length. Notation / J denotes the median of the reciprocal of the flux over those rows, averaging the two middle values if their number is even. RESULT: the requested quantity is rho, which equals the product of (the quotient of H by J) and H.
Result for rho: 0.363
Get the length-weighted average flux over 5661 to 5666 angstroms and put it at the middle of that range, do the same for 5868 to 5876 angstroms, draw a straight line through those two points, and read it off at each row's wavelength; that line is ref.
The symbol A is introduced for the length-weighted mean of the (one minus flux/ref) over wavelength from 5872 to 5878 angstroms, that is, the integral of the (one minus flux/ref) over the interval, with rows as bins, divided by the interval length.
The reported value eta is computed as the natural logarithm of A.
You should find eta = -3.7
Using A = 0.024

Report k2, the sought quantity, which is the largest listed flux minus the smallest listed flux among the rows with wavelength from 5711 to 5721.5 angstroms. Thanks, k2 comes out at 0.21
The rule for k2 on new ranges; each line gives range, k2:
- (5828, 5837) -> 0.24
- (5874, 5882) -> 0.20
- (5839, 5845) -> 0.21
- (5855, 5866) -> 0.40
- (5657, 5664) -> 0.23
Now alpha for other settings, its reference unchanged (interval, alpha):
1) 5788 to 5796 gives 5789.76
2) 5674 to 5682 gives 5677.54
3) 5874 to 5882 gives 5881.12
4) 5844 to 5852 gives 5844.67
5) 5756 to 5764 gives 5759.17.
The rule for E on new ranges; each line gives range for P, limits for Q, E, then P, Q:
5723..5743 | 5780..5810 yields 0.0034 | 0.051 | 0.067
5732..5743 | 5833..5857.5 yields 0.0020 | 0.031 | 0.063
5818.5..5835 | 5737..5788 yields 0.0052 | 0.086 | 0.061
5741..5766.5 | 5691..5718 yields 0.0044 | 0.064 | 0.069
